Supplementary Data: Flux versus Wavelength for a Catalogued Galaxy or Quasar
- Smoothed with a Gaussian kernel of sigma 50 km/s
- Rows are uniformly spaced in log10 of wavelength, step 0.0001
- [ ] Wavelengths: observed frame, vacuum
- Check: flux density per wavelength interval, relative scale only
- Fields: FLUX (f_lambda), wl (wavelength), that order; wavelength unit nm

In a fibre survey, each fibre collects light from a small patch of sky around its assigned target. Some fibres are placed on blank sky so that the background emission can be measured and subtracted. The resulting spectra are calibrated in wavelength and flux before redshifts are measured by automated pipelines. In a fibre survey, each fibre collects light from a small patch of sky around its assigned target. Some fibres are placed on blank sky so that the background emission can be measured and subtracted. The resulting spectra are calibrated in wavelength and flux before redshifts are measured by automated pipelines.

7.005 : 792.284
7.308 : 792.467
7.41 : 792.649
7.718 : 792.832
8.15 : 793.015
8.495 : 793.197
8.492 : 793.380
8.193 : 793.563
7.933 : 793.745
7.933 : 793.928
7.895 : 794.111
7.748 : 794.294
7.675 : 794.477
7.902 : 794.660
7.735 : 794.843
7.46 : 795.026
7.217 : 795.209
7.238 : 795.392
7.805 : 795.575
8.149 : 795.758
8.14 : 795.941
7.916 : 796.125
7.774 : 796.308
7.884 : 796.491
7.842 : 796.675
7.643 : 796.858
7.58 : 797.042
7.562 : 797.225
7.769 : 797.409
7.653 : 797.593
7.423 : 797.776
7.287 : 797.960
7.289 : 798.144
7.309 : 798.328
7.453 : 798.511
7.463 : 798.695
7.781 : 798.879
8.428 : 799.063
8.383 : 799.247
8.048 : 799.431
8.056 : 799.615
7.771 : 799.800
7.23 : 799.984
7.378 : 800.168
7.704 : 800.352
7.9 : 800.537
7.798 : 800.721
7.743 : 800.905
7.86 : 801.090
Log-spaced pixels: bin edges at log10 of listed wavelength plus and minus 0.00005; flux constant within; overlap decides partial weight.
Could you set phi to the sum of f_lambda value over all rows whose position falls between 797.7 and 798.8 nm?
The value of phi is 44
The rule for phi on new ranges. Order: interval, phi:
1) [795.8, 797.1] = 55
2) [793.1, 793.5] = 17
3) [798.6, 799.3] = 32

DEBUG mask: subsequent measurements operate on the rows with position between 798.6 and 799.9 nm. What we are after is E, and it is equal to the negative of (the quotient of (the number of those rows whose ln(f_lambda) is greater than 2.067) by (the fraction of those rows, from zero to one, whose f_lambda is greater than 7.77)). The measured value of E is -4.7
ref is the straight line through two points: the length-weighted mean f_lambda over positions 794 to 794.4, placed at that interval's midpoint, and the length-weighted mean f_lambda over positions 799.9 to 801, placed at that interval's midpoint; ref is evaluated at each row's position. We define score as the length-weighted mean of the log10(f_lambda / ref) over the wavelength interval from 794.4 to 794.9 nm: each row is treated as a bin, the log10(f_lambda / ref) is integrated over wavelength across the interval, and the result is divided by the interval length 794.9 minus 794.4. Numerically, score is -0.001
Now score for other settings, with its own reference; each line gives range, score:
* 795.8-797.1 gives 0.005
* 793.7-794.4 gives 0.003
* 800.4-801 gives 0.010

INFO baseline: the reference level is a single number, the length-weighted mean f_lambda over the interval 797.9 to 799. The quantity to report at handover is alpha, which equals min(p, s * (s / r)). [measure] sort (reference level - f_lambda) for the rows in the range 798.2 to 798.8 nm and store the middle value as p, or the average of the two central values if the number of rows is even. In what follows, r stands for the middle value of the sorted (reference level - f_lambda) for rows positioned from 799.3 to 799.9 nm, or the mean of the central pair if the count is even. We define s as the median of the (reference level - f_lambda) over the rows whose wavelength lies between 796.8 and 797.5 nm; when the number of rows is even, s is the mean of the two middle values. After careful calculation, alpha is 0.0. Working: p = 0.01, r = -0.59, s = -0.15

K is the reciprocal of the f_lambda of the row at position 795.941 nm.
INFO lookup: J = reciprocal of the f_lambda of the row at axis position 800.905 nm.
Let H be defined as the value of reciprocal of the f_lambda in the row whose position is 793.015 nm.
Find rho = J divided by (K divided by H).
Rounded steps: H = 0.123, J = 0.129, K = 0.123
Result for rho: 0.129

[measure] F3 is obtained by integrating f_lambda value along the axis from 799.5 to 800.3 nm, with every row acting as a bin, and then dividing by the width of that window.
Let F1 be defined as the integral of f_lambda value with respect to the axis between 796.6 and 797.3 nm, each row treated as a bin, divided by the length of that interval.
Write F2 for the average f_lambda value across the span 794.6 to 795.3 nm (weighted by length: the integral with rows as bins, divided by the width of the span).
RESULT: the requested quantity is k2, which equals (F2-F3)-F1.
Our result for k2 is -7.7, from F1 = 7.7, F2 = 7.6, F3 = 7.63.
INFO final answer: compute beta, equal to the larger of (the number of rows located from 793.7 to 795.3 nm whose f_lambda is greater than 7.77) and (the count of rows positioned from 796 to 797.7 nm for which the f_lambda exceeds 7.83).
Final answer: 4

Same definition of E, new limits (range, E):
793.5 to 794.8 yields -5.6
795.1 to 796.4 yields -4.2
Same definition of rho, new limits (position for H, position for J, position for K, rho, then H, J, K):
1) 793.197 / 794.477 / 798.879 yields 0.119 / 0.118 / 0.130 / 0.129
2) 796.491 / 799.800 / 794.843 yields 0.126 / 0.127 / 0.129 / 0.129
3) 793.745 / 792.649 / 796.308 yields 0.132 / 0.126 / 0.135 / 0.129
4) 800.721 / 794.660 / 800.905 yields 0.126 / 0.128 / 0.127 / 0.129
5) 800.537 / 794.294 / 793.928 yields 0.130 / 0.127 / 0.129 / 0.126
